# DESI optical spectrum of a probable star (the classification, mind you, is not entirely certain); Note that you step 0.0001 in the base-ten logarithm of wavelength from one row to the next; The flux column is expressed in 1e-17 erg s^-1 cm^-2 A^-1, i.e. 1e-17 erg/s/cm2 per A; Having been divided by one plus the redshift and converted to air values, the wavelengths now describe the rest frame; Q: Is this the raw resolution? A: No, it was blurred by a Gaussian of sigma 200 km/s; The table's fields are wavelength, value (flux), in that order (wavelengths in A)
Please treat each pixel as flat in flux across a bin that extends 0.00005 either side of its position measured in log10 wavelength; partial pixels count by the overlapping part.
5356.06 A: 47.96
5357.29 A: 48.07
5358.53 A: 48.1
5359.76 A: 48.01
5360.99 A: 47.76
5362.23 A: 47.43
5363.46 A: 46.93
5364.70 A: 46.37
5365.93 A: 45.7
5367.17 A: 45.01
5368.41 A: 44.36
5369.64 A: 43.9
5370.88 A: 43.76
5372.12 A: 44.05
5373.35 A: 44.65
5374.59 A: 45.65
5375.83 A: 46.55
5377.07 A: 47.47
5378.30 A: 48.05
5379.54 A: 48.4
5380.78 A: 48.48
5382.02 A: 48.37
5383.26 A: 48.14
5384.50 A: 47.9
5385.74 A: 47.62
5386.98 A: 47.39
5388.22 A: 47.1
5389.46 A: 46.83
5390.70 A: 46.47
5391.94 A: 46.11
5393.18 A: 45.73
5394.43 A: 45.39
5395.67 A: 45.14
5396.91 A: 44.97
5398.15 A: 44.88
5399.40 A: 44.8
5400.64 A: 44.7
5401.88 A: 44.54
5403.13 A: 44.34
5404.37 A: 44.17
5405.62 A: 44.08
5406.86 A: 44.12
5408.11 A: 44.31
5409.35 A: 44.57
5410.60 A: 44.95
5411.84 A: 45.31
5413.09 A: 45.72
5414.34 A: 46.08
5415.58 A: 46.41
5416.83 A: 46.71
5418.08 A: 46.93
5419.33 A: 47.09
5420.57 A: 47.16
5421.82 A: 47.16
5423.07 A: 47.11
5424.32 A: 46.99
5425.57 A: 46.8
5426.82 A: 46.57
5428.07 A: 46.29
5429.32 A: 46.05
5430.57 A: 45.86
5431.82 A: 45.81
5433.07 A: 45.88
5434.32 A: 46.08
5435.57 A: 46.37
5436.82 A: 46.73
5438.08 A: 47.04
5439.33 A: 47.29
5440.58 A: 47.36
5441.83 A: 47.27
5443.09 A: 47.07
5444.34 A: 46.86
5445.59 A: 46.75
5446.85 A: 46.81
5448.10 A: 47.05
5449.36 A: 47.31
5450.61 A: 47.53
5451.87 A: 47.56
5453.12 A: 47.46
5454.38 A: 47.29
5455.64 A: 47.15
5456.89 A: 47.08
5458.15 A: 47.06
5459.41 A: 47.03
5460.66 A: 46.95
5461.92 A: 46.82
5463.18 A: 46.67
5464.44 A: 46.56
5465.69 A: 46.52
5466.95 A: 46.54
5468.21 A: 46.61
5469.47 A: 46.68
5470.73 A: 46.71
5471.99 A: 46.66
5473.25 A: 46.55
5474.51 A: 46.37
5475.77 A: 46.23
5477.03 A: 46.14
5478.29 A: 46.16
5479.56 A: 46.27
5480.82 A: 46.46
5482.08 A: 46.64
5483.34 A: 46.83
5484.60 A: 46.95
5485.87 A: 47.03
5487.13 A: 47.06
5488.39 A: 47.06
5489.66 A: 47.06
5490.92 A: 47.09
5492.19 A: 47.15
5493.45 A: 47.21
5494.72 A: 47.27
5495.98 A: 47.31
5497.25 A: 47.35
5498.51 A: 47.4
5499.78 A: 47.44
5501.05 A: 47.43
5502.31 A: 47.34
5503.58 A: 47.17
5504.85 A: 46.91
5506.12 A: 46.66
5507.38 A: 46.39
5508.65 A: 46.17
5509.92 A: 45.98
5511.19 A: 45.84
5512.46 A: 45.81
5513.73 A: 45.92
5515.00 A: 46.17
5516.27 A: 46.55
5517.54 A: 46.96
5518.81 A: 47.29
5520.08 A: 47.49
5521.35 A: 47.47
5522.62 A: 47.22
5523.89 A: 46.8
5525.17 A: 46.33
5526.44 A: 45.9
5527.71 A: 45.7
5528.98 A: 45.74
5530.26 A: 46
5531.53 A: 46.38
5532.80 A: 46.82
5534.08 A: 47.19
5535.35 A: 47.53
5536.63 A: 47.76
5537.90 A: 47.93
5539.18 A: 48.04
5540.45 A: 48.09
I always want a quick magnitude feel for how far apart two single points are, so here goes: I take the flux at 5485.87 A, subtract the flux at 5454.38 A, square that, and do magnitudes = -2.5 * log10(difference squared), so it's 2.9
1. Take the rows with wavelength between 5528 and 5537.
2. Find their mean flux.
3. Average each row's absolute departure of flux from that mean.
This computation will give 0.63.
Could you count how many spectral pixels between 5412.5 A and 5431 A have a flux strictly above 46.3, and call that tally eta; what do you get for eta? 10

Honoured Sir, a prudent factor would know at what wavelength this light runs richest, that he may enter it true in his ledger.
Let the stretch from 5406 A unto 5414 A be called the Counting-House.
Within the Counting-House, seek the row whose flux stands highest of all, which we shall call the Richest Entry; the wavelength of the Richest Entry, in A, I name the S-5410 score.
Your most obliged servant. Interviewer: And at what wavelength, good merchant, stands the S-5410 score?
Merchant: 5413.09 A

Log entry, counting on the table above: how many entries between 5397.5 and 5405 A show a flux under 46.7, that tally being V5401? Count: 6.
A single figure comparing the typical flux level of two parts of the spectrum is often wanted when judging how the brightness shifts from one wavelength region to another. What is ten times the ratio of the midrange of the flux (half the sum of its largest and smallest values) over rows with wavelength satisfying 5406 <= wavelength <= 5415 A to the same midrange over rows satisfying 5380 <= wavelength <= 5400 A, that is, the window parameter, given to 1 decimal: 9.7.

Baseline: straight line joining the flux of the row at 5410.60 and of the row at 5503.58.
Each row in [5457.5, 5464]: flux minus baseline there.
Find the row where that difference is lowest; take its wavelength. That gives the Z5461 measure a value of 5463.18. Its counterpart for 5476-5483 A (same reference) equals 5478.29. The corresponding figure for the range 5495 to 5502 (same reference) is 5501.05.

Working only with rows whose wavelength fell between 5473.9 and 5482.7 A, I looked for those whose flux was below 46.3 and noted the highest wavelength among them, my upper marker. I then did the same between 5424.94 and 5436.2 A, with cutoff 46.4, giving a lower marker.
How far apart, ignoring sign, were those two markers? 44.0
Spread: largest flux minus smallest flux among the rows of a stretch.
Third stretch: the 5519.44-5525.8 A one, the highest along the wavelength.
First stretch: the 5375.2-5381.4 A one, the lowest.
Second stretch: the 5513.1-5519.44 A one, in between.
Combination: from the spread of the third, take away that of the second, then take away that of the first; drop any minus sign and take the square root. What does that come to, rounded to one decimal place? 1.5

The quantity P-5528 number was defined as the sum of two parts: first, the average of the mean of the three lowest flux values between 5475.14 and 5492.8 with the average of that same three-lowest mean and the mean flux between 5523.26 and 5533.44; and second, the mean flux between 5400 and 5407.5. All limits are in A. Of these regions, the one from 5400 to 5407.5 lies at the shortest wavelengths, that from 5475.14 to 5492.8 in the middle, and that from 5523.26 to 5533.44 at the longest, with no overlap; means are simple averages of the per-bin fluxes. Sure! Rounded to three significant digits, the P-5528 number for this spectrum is 90.5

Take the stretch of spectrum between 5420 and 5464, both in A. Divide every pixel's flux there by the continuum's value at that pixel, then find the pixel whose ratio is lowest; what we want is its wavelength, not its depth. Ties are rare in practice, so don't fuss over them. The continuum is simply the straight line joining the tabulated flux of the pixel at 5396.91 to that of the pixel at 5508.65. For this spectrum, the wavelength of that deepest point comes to 5431.82 A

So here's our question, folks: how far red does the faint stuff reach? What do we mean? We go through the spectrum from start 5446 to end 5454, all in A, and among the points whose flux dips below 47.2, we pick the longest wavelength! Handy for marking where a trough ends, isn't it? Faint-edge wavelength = 5448.10 A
